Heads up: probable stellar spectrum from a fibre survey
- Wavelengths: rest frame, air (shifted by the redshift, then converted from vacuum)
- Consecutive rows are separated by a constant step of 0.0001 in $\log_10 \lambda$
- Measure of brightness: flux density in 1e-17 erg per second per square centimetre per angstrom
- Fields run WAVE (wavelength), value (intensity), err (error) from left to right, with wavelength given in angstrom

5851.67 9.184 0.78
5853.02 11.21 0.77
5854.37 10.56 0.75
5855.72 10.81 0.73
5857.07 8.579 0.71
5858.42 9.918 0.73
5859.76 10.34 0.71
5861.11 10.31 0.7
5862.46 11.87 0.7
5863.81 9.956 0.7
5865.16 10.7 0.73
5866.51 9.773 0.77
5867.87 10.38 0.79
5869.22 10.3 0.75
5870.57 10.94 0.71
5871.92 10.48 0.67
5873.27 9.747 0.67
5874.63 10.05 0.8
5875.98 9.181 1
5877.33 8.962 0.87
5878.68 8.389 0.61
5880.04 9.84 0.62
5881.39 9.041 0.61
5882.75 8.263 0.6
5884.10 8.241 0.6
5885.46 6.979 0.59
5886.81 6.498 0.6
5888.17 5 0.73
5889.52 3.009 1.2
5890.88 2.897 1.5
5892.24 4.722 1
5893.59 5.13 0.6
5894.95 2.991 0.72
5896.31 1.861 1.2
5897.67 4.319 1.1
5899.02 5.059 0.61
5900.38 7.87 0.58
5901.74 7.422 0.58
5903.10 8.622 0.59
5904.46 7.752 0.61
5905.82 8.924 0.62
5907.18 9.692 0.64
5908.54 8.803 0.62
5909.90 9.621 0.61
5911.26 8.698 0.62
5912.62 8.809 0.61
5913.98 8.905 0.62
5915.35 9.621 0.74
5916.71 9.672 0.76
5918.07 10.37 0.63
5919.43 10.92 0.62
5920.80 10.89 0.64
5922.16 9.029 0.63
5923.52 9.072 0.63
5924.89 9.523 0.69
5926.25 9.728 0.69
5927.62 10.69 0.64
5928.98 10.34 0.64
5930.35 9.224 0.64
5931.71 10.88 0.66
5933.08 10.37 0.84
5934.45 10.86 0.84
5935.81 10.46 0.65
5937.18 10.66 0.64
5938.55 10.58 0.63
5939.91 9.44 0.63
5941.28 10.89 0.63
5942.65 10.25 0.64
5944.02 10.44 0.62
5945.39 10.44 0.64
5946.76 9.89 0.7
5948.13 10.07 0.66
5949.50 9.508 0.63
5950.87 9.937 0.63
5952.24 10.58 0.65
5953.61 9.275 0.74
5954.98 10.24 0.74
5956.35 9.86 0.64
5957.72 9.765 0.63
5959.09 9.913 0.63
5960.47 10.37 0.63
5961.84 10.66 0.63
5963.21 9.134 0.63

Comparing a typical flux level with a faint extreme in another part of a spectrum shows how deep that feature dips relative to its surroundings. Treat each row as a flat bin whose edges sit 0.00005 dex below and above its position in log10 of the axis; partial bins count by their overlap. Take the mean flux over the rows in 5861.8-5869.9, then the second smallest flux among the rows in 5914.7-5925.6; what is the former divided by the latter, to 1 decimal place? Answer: 1.2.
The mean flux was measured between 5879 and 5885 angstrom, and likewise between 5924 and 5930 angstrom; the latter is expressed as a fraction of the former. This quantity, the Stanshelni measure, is 1.14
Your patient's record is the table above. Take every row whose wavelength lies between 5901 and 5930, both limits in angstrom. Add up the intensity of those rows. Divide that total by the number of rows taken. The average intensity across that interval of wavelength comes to 9.4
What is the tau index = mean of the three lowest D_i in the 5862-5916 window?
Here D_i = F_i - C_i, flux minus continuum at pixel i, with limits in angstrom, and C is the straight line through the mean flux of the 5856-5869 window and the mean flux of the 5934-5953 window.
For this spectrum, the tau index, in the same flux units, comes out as -7.7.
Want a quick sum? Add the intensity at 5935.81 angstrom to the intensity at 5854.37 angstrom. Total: 21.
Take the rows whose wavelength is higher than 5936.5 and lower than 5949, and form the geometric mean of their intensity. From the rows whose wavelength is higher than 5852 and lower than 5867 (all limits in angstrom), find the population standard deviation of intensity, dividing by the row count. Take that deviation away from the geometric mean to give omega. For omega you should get 9.5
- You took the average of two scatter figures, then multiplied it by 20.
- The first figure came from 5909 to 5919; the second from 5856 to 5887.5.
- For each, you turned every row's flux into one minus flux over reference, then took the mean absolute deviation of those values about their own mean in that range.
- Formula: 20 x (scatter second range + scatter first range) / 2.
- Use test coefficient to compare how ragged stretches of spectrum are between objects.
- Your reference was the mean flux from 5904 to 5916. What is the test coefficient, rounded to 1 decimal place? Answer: 1.7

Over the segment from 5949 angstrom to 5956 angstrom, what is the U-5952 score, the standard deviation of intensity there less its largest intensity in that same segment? -10.1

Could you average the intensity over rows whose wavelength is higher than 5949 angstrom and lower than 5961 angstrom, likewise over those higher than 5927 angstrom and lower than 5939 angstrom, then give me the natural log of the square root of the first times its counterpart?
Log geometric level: 2.32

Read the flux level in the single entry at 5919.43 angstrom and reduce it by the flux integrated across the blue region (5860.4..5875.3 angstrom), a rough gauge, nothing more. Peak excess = -144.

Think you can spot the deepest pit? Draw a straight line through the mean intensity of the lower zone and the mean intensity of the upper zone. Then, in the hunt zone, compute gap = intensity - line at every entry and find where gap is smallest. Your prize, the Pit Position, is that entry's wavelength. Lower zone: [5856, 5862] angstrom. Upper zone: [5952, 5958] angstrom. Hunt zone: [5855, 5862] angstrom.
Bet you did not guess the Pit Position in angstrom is 5857.07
